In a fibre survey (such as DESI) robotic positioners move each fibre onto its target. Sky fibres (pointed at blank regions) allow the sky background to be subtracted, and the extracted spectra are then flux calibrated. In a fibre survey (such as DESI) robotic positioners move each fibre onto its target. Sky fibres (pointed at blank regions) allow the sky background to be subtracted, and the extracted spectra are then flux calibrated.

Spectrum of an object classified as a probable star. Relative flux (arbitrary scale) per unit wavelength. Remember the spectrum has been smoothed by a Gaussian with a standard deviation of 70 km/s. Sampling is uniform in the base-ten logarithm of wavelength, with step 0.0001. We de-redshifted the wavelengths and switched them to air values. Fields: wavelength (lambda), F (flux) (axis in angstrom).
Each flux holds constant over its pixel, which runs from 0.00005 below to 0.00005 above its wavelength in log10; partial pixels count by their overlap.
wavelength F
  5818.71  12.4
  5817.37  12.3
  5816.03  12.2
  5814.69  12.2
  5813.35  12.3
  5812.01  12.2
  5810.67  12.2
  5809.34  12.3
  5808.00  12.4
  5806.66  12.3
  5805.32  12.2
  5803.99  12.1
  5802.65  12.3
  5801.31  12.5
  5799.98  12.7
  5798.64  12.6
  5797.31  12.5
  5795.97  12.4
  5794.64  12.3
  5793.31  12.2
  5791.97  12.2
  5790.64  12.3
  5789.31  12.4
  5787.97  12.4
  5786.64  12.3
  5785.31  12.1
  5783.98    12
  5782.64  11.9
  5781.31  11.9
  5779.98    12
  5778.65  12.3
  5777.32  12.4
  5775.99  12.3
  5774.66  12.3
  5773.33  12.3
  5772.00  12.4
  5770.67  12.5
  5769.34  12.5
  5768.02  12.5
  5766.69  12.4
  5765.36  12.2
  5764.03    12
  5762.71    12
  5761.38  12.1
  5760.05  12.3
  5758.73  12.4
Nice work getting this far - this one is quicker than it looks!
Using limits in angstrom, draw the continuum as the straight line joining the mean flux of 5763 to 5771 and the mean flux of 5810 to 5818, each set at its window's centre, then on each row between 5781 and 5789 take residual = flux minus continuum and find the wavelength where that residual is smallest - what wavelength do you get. 5781.31 angstrom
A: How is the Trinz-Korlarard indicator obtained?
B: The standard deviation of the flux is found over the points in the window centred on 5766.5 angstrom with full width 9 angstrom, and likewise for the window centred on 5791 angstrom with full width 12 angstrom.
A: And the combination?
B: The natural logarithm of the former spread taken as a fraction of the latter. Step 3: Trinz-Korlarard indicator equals 0.8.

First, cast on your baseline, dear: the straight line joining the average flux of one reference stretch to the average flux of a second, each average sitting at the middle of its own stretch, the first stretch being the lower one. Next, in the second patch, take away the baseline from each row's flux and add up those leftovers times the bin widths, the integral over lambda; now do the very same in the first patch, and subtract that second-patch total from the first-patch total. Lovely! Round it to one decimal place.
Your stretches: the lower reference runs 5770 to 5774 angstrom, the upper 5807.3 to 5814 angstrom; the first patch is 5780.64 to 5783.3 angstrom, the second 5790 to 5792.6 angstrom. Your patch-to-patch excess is -1.0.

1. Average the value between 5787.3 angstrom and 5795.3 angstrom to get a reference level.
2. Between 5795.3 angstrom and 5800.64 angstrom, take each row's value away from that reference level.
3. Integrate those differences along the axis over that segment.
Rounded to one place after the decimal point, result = -1.3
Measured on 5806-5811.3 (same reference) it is 0.0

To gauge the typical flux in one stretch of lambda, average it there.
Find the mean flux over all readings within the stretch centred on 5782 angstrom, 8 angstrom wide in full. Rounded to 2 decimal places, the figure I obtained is 12.03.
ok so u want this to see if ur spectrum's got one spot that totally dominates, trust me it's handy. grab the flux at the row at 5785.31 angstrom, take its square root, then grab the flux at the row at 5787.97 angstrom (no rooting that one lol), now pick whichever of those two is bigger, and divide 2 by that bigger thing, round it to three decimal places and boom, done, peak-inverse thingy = 0.161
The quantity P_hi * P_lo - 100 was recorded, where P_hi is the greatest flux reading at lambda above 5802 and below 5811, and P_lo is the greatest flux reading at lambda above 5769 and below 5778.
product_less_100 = 55.0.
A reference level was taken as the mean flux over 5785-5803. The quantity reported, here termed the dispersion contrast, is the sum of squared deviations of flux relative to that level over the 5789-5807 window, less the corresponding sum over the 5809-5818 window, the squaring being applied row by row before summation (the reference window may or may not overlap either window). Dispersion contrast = 0.2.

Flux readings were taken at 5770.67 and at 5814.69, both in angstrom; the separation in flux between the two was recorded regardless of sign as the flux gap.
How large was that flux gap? 0.30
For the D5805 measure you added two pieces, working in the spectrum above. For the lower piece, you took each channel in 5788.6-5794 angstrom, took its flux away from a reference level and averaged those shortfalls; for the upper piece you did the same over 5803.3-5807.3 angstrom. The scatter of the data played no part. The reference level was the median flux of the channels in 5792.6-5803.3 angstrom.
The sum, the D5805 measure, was 0.42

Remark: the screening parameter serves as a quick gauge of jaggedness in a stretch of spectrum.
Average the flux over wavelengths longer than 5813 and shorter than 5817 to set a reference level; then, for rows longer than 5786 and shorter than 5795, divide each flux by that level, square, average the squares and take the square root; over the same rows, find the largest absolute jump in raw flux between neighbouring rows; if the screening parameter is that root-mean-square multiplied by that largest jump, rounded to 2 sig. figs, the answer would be 0.10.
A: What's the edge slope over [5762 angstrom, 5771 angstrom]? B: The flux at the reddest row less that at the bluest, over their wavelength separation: 0.063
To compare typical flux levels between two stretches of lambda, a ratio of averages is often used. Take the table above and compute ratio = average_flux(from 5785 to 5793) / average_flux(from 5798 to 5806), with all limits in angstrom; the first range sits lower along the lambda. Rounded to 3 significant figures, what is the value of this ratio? 0.991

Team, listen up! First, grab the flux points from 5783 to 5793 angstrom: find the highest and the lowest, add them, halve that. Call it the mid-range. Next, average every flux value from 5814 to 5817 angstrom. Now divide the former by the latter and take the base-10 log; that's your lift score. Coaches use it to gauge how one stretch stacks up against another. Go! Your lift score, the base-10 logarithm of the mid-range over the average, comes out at 0.0000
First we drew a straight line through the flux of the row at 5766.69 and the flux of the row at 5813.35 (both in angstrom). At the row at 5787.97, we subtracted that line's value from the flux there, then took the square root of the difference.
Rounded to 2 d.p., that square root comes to 0.21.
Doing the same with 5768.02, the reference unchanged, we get 0.32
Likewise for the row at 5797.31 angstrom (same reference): 0.41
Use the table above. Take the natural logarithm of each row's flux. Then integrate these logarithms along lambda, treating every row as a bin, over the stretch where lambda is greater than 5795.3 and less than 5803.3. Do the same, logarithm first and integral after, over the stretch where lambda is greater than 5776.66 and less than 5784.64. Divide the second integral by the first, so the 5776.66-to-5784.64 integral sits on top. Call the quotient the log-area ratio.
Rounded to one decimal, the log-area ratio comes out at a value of 1.0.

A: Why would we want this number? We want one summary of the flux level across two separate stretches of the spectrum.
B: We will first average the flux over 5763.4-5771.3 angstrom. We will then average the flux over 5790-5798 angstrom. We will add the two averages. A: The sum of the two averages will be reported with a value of 24.7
